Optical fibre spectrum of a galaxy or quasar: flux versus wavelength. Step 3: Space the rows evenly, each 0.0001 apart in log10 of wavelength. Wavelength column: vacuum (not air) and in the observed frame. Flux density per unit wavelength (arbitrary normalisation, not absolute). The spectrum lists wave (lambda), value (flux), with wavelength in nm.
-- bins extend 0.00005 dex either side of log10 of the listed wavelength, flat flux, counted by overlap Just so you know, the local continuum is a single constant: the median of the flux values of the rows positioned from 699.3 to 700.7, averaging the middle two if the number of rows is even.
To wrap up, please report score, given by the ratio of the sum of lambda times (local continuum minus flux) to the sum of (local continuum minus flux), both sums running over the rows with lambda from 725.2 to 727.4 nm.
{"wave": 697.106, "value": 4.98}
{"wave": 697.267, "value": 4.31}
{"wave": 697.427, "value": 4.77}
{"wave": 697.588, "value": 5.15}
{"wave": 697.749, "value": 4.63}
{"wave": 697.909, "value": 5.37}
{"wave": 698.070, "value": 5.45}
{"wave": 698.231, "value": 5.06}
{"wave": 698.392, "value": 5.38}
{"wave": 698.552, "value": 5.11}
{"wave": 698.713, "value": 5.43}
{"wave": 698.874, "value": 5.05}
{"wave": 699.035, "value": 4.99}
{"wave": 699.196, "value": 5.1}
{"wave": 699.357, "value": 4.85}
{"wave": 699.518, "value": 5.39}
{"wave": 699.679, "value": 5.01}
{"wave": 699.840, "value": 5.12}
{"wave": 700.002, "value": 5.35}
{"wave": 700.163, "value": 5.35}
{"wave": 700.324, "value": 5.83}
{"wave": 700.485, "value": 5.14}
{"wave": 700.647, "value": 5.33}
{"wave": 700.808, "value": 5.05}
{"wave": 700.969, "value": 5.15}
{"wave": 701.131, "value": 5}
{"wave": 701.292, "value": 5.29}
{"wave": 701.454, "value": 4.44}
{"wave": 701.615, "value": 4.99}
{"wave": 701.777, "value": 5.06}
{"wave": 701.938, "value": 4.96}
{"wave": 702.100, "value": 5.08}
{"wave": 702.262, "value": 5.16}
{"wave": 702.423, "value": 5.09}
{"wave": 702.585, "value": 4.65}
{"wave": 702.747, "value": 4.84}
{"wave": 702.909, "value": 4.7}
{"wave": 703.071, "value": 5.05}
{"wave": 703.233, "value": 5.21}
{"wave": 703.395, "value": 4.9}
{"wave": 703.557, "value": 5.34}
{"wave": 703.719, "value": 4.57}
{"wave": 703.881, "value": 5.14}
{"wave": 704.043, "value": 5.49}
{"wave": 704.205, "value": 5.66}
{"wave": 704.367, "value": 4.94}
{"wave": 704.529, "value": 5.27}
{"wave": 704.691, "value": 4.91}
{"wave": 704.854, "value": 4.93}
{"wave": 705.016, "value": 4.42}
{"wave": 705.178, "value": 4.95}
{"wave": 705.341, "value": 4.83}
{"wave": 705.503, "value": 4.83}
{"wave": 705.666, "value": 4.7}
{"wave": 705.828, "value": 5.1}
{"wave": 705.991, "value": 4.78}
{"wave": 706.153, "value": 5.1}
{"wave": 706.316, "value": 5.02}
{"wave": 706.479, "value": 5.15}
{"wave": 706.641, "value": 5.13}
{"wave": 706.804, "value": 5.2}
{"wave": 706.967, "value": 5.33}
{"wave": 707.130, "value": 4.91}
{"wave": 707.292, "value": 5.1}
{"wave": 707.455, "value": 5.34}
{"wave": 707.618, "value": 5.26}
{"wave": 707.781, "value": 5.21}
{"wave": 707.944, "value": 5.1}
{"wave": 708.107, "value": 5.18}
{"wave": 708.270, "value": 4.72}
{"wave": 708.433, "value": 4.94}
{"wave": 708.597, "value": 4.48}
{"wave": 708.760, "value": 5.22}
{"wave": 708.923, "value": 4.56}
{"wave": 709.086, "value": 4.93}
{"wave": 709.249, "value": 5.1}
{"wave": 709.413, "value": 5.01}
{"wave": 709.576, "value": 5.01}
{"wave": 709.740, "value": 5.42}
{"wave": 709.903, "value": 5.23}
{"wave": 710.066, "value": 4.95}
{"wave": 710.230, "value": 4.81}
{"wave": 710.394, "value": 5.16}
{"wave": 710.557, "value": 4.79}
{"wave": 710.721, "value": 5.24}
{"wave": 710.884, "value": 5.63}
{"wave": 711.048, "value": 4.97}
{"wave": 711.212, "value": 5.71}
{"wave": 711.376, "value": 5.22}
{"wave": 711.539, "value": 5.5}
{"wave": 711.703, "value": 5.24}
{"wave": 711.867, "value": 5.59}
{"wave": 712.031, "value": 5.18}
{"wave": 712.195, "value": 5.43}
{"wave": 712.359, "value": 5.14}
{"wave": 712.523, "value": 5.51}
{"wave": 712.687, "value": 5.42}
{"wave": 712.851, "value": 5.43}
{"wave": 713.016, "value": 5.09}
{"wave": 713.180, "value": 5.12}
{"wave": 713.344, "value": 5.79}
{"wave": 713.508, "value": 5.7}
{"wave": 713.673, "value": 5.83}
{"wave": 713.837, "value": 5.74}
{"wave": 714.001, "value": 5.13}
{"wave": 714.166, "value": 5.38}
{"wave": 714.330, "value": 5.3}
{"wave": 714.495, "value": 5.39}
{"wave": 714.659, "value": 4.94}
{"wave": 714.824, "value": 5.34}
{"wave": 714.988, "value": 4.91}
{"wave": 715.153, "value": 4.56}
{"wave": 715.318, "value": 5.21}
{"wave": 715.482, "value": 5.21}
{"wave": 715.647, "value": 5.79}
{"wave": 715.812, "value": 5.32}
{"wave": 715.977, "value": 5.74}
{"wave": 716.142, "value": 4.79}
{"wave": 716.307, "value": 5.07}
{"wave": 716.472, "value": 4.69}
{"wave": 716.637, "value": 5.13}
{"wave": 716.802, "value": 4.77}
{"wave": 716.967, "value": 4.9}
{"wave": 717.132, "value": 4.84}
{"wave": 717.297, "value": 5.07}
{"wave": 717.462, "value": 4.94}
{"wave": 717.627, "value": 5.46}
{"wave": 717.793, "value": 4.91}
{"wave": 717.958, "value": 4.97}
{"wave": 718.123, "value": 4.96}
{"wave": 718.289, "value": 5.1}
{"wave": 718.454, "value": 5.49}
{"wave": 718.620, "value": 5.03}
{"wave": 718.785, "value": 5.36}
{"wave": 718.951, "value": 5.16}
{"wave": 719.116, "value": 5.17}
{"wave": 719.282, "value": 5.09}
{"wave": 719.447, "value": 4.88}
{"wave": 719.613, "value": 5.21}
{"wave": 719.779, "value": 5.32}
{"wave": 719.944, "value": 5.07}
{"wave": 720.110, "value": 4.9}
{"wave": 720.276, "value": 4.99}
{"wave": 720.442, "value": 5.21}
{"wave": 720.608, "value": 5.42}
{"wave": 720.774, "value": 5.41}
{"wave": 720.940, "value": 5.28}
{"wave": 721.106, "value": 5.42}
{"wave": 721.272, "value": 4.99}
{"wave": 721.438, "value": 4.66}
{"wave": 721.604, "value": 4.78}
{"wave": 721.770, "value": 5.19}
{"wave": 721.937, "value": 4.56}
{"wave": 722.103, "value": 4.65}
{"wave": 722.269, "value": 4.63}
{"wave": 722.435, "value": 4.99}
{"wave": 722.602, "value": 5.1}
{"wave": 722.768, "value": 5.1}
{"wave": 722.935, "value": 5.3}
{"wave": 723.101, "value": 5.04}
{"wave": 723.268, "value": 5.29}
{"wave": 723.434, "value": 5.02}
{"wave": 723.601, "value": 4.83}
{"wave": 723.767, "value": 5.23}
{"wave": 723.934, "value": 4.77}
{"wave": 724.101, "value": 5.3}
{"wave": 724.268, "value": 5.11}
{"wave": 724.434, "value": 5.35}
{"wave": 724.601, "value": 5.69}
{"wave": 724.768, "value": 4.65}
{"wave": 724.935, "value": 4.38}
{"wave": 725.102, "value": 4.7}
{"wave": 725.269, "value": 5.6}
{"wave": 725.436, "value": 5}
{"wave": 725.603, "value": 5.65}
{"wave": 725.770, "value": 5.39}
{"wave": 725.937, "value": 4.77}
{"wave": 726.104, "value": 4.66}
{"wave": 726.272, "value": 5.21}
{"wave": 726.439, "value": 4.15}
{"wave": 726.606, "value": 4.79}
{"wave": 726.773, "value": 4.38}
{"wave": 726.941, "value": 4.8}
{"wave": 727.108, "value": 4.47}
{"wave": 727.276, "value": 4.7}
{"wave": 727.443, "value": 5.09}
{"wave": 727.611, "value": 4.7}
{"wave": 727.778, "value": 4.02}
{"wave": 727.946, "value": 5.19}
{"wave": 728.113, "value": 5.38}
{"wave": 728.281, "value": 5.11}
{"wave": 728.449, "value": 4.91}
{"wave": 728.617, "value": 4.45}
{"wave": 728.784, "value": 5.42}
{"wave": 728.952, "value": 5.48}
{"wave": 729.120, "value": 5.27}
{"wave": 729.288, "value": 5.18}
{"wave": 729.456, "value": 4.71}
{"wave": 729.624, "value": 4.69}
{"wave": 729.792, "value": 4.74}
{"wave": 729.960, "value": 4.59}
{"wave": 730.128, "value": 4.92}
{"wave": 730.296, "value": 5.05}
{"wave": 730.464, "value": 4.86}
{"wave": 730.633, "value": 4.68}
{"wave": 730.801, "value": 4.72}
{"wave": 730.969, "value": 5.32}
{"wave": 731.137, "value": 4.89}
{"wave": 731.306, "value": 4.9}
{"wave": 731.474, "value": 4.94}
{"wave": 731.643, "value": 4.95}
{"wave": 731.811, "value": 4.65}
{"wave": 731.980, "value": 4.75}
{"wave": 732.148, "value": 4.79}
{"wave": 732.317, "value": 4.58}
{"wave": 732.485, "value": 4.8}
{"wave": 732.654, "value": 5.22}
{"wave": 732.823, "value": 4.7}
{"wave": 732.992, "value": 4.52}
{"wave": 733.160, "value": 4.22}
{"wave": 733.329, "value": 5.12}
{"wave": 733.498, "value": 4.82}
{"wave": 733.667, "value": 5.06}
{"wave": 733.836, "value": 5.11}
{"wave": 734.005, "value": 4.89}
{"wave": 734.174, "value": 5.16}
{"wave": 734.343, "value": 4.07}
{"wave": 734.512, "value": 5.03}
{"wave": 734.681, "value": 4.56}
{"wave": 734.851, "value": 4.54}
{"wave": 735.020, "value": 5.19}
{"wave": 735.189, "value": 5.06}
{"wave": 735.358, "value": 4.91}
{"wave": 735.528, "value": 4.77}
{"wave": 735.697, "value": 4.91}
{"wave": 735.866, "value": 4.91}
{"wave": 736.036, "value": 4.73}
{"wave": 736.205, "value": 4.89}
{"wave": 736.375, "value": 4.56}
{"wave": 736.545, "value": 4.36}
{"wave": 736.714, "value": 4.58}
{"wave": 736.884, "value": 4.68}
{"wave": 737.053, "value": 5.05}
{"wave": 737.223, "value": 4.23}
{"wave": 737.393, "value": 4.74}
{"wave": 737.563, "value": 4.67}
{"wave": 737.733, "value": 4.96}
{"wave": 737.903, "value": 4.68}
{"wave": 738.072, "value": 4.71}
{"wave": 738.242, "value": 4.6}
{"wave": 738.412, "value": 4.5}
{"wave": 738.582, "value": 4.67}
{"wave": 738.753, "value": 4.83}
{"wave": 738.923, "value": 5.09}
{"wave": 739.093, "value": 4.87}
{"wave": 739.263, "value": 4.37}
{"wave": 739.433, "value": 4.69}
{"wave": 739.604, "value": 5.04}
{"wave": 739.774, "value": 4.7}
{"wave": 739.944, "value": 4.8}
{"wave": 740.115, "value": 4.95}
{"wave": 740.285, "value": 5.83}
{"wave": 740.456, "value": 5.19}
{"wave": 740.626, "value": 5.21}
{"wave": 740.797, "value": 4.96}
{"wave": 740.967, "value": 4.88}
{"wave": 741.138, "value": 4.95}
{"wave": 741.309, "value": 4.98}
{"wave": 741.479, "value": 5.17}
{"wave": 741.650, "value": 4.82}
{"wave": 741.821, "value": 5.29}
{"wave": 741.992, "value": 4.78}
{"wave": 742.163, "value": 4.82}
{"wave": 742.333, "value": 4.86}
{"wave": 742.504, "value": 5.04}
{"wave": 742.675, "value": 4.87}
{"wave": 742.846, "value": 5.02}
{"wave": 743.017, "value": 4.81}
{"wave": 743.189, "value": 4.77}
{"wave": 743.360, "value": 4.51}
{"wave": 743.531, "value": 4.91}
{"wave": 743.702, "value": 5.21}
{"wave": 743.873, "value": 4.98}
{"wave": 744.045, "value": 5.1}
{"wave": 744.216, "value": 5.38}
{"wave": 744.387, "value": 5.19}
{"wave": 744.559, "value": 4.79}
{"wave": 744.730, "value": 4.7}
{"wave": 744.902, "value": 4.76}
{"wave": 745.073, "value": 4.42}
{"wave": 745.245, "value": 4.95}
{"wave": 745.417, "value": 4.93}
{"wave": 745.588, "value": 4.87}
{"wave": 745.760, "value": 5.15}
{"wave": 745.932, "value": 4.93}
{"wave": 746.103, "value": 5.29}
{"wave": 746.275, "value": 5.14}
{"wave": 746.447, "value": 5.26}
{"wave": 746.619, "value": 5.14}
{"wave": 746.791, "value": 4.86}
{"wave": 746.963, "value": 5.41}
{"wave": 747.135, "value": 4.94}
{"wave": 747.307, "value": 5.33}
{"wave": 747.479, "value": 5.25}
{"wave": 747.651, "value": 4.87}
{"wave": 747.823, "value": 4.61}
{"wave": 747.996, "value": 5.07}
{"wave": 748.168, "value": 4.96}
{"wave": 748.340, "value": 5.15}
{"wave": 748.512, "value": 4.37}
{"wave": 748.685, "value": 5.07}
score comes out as 726.71 nm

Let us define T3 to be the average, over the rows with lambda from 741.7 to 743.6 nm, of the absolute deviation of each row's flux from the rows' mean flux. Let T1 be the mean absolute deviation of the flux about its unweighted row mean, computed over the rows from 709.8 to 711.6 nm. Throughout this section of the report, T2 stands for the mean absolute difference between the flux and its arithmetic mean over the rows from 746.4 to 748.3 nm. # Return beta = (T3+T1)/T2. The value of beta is 1.91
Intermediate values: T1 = 0.24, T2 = 0.20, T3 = 0.13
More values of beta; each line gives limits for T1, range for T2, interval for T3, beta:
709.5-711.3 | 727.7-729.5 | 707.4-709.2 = 1.38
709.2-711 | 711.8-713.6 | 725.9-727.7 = 2.07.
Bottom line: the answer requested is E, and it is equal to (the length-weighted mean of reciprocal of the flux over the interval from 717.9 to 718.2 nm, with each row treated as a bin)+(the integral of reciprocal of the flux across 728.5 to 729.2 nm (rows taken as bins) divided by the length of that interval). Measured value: 0.397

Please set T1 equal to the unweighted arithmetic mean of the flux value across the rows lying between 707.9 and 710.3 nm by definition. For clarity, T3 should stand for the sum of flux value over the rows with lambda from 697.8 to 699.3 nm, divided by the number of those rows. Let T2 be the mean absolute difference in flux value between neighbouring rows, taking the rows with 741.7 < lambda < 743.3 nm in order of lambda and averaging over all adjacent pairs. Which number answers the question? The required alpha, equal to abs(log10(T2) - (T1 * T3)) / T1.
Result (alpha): 5.37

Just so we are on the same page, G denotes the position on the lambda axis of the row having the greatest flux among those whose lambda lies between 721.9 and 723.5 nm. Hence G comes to 722.935 nm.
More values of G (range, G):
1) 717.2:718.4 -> 717.627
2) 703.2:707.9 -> 704.205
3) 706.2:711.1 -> 710.884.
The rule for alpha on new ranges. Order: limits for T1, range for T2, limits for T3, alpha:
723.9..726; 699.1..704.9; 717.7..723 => 5.17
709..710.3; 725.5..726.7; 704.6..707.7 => 5.05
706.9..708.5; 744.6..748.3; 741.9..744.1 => 5.01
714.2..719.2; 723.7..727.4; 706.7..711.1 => 5.13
